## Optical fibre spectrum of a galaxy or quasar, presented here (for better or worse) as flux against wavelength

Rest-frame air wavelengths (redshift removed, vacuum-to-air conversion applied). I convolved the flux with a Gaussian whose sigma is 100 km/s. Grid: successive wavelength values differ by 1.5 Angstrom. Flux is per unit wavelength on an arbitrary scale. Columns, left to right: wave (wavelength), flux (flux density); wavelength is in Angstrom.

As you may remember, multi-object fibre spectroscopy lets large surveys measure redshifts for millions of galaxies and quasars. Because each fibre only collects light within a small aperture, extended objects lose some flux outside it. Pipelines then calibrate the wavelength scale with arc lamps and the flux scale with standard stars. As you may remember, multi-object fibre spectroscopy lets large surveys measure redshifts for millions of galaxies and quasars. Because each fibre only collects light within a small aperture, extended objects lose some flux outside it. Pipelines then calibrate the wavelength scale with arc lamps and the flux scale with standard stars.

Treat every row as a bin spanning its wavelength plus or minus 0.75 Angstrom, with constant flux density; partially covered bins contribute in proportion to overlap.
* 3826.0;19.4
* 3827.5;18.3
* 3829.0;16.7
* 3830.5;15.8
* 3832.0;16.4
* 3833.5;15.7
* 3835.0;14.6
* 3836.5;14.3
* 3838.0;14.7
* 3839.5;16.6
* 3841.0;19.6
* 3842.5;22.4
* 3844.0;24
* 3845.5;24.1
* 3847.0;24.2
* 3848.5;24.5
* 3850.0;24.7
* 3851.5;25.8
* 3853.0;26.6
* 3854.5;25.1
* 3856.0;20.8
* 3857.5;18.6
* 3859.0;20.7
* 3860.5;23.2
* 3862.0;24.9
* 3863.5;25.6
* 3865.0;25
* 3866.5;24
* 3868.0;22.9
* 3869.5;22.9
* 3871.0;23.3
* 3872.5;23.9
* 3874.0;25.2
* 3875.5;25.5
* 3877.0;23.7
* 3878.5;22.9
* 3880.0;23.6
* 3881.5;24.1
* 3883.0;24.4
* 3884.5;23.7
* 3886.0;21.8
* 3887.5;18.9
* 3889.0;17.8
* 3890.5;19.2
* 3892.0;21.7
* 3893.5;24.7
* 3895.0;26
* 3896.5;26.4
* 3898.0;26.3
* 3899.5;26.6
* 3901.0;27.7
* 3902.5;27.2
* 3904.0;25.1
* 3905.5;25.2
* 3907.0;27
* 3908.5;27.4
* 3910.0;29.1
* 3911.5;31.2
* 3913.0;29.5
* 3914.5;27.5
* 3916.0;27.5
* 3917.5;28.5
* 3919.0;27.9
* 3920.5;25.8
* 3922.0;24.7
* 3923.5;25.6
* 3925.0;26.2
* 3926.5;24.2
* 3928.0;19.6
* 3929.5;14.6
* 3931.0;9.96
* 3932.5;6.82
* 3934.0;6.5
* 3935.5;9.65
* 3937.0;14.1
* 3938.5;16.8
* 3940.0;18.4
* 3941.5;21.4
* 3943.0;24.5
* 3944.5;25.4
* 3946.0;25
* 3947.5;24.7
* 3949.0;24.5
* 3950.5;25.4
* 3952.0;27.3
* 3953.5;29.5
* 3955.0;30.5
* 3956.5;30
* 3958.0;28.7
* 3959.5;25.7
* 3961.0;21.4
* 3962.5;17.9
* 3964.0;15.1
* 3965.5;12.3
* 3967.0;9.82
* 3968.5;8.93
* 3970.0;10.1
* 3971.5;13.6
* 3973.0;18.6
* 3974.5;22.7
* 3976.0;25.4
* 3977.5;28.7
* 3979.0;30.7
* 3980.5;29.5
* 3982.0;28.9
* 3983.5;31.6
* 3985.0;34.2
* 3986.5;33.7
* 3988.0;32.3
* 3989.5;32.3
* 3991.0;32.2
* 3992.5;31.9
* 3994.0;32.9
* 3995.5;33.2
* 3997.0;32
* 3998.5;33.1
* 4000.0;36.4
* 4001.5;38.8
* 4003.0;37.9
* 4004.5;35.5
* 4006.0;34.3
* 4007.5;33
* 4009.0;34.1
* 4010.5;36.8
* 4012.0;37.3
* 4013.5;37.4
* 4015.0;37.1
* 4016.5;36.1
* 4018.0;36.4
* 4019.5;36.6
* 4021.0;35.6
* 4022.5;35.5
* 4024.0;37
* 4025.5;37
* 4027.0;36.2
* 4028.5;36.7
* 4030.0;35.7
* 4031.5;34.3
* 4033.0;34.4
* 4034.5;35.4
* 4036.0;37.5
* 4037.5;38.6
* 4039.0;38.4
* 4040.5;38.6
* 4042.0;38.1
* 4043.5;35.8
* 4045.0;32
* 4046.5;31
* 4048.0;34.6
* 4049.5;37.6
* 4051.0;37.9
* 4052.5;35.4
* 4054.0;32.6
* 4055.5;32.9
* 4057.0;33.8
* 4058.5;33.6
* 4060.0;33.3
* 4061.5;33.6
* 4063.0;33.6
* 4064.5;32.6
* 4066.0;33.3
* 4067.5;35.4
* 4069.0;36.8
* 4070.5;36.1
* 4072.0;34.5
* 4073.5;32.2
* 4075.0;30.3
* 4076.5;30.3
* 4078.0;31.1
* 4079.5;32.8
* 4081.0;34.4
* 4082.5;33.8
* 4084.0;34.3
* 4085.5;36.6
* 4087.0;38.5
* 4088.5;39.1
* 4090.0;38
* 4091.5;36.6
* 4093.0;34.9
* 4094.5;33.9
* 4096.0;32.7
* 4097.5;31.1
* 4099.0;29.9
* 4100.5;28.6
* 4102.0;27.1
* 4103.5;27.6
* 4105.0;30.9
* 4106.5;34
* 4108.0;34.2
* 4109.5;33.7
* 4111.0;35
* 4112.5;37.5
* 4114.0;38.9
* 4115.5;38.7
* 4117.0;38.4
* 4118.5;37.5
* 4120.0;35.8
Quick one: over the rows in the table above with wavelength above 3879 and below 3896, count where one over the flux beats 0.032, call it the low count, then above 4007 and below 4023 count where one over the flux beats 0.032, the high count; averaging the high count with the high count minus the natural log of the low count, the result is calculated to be -1.2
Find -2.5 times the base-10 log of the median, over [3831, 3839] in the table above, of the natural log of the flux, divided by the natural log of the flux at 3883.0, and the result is 0.19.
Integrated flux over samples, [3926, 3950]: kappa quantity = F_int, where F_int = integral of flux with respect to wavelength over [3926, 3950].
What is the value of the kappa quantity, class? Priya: 429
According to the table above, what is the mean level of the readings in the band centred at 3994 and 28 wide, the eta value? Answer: 33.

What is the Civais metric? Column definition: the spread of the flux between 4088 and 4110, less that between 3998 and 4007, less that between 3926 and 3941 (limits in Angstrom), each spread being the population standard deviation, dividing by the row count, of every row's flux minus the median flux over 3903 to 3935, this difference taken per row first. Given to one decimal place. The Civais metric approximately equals -4.0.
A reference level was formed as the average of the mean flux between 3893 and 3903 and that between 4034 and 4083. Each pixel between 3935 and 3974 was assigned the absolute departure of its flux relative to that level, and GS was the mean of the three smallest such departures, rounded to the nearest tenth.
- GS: 0.5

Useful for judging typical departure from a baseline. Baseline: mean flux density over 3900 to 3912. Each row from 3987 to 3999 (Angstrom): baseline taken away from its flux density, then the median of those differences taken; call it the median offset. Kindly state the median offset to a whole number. 5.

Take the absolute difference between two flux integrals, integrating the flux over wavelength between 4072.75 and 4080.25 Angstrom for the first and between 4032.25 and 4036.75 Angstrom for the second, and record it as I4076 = 74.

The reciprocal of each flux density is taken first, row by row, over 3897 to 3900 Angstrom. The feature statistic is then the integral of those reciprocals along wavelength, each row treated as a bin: 0.113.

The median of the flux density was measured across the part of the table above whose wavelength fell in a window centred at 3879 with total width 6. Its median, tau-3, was 24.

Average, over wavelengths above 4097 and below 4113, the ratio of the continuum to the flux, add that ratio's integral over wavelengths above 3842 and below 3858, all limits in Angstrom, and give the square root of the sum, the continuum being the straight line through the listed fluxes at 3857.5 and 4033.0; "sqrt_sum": 3.7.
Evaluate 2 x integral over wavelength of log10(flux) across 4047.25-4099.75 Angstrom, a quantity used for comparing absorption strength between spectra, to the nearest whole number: 161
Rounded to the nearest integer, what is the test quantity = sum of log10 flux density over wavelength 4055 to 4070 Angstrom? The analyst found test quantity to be 15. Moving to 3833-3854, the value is 18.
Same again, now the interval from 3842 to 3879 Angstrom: 34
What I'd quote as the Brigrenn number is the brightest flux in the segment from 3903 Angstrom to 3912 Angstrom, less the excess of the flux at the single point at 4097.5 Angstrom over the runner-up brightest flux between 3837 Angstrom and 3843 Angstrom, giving 20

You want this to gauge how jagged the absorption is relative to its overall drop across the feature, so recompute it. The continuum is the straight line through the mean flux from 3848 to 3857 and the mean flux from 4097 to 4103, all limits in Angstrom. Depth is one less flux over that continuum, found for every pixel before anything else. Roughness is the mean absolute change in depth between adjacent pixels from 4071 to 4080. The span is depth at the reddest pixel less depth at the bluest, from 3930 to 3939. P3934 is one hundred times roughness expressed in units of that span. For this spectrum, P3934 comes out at -18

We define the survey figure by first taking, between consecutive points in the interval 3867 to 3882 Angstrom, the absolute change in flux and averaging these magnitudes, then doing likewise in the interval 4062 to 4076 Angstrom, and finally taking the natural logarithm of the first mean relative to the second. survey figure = -0.72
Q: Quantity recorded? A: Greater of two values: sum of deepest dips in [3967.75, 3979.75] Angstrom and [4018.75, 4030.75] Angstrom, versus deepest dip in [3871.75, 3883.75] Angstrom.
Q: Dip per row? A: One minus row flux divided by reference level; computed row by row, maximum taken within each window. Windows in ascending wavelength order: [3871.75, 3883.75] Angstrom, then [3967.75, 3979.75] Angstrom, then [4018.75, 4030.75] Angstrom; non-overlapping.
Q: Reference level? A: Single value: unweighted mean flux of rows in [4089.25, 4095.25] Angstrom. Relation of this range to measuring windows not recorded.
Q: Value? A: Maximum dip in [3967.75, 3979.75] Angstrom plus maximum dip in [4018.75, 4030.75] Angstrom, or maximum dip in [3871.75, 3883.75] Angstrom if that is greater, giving 0.76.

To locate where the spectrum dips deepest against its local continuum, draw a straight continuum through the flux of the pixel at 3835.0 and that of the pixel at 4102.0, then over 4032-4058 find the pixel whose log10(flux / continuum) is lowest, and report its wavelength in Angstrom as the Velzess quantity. 4046.5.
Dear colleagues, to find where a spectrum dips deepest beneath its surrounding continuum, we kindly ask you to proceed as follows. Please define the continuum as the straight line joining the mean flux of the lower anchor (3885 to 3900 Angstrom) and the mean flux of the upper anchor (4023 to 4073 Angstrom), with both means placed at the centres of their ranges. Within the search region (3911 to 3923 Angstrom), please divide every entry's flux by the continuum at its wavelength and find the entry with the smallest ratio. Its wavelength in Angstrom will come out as 3922.0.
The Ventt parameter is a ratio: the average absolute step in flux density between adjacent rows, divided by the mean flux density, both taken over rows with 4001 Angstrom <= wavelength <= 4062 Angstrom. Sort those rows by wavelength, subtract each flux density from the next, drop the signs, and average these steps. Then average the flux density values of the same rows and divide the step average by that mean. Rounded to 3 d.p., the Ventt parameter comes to 0.031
